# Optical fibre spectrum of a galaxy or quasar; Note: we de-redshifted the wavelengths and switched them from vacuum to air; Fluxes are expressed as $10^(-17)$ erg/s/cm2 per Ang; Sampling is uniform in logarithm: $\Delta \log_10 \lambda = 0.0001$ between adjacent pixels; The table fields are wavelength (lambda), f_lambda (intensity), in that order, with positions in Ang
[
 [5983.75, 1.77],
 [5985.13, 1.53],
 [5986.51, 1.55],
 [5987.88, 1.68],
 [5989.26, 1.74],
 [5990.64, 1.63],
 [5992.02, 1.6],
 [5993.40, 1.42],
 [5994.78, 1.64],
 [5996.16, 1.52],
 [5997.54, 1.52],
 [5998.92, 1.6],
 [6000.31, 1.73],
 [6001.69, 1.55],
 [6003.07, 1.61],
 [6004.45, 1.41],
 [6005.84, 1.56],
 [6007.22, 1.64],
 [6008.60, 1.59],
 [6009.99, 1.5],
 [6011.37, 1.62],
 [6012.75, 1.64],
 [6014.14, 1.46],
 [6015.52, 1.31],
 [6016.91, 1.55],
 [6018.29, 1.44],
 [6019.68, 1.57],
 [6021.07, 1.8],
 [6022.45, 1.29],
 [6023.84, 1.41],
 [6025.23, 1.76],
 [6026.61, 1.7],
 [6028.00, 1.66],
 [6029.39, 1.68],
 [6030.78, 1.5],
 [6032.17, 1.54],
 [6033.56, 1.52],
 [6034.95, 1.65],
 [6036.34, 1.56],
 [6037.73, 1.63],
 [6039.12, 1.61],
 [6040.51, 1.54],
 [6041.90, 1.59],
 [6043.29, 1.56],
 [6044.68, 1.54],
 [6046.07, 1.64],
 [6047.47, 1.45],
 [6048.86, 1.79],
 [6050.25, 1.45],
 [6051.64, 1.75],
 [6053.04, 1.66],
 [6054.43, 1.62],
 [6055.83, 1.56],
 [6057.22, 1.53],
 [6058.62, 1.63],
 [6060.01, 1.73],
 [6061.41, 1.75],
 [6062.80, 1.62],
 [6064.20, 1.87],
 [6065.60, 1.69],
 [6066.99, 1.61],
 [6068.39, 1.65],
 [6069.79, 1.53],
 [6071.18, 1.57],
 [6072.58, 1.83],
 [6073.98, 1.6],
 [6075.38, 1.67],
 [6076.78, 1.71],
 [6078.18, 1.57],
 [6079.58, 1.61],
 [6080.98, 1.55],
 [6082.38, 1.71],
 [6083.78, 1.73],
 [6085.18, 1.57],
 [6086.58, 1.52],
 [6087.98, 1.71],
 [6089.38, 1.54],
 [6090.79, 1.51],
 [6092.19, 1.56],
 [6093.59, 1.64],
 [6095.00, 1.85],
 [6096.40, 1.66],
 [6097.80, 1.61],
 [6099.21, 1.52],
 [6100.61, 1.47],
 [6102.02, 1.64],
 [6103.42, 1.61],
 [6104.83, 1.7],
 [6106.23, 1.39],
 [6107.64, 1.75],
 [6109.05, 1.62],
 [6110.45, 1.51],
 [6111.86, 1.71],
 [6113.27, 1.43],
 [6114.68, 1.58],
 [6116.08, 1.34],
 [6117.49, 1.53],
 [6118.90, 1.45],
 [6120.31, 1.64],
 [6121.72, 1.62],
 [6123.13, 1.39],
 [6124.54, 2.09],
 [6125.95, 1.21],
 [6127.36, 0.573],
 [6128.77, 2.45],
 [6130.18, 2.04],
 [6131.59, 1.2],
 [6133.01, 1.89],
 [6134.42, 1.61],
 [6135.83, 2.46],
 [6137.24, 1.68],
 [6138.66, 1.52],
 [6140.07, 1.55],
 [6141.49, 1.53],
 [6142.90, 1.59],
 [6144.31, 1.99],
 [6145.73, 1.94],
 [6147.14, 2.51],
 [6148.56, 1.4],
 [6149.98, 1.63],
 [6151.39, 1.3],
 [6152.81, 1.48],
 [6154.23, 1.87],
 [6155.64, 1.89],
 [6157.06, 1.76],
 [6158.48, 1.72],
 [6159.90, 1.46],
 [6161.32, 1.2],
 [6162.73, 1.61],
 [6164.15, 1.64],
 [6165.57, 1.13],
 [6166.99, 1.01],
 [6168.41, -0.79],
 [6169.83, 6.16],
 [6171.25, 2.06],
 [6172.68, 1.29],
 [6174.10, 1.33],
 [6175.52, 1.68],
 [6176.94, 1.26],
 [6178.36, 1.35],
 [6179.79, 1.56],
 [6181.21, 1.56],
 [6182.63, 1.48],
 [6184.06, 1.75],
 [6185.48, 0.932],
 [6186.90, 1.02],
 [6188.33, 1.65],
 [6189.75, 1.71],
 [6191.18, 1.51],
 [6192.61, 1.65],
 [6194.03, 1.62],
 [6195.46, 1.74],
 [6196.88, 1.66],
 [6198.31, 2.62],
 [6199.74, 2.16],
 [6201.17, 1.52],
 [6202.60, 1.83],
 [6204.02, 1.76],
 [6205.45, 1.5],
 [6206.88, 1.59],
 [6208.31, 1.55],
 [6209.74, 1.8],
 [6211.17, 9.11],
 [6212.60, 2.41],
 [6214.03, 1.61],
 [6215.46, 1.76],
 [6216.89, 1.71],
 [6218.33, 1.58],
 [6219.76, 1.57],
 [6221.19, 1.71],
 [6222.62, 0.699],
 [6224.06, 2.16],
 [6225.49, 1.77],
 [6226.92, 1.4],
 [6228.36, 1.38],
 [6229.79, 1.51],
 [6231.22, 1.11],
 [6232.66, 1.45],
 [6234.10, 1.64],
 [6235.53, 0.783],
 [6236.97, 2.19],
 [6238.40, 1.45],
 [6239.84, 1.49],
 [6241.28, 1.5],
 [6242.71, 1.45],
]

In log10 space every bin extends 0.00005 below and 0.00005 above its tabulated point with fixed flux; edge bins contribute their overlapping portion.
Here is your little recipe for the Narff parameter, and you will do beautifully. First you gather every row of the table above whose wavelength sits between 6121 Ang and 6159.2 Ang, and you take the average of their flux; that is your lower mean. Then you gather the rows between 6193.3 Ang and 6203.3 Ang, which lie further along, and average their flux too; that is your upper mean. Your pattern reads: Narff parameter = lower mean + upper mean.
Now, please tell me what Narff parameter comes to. 3.58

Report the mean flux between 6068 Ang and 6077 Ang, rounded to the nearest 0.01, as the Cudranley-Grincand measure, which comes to 1.65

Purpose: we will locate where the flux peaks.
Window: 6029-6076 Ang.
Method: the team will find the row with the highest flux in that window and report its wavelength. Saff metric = 6064.20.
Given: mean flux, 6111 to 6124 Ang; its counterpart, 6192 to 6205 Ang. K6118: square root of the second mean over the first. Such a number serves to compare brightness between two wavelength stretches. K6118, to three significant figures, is 1.10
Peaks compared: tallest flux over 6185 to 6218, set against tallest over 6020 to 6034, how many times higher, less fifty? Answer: -44.9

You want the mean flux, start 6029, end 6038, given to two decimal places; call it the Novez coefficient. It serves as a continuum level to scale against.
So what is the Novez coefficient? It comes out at 1.58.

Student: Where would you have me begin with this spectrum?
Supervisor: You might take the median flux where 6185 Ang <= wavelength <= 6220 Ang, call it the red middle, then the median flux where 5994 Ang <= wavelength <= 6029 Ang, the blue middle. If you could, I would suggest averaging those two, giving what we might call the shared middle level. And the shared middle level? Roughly 1.61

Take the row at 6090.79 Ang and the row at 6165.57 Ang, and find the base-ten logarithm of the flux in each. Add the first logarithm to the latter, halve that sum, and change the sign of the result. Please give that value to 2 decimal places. -0.12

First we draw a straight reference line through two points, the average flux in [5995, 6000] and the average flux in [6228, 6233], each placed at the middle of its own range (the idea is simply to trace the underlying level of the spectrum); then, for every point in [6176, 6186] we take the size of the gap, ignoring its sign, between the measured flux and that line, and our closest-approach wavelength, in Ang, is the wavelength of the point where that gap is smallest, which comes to 6178.36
